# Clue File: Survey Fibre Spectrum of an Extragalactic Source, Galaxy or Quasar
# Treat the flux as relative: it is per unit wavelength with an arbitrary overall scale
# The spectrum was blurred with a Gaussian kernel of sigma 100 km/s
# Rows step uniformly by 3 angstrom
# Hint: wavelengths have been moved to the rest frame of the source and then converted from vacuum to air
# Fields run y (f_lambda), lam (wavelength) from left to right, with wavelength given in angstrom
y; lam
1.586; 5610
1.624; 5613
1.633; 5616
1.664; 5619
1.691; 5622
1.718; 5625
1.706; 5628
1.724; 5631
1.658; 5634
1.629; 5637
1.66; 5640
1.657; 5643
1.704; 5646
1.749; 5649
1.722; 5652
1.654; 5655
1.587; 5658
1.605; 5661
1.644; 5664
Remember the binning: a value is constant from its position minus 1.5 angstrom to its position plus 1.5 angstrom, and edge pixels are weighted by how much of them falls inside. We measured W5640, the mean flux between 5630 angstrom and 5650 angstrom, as 1.68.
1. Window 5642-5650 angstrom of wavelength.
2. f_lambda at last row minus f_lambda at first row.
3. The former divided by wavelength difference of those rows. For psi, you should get 0.015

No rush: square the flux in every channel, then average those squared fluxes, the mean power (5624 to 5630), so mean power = 2.93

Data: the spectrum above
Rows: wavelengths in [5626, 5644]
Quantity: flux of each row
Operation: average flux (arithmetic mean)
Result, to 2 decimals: 1.67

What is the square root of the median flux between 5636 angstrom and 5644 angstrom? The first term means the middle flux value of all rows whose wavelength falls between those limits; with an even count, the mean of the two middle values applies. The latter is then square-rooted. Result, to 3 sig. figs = 1.29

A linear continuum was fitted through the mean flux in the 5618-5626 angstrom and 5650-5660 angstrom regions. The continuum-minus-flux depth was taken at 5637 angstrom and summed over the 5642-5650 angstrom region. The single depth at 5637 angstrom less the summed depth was 0.16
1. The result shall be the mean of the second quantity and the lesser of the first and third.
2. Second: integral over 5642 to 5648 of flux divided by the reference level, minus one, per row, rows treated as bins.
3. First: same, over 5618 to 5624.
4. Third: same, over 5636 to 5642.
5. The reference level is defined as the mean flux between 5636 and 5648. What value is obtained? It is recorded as 0.00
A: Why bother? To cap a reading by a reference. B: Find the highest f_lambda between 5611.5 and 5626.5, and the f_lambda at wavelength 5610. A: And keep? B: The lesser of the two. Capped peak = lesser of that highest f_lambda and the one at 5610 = 1.59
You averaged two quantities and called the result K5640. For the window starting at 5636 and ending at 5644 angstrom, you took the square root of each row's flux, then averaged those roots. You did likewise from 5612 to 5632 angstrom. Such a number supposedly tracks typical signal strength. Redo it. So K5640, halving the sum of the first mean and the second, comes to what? 1.29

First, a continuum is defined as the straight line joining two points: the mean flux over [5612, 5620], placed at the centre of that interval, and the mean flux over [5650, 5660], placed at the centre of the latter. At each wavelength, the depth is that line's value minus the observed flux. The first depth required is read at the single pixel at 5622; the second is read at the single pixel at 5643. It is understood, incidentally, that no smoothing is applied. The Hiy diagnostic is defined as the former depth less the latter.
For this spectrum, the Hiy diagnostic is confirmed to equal -0.04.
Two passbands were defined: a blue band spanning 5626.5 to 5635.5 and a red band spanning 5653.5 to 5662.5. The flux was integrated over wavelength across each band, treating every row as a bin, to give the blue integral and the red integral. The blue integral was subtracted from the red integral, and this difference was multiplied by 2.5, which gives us -1.8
